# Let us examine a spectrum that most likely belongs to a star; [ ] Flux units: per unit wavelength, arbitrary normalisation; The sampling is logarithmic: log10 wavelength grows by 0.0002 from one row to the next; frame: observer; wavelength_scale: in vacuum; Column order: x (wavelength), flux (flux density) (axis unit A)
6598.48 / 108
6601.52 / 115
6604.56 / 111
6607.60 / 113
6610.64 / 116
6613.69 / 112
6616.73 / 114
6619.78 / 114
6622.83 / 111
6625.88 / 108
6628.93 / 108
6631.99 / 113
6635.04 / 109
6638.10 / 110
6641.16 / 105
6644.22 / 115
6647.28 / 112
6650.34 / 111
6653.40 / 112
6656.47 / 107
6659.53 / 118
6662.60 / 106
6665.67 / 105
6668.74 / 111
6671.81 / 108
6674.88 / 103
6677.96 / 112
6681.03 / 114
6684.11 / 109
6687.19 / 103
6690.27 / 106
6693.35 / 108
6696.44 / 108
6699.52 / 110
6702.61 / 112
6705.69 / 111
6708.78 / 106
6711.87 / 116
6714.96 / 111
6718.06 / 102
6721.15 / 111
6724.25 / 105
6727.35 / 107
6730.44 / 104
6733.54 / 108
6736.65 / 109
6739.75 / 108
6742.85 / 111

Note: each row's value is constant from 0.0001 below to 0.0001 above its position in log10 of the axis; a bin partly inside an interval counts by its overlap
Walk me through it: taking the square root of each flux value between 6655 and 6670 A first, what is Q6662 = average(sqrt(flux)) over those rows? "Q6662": 10.5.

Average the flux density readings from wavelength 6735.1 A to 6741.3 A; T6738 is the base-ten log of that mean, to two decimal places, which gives 2.04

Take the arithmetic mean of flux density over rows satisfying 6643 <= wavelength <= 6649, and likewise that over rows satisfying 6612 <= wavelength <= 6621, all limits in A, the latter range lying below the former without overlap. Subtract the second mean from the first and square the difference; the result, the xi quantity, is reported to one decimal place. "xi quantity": 0.0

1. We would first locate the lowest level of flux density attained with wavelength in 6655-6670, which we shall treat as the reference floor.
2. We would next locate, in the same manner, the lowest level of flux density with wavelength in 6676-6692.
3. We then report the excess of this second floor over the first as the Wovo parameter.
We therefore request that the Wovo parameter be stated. -2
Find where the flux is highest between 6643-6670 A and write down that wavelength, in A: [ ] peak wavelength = 6659.53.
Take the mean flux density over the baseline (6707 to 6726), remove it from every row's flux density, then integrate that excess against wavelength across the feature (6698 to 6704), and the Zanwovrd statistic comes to 15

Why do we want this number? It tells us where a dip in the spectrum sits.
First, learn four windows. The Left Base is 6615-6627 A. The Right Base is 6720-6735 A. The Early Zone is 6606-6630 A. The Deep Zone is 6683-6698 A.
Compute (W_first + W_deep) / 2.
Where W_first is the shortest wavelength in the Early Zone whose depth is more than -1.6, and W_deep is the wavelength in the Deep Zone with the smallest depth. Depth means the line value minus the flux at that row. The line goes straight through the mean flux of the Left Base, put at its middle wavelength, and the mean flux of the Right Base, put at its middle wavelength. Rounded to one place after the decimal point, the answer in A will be 6645.9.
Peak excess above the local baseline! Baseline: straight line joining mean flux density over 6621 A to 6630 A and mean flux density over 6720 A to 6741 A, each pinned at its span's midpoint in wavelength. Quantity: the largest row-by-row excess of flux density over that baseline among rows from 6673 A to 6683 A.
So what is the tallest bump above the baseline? 5.8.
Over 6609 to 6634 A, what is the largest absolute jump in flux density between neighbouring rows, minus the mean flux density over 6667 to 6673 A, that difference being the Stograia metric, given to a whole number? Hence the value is -104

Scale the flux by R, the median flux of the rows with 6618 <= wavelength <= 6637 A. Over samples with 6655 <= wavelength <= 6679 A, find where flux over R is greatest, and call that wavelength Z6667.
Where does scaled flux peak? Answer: 6659.53 A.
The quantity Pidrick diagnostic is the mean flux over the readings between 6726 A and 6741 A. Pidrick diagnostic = 107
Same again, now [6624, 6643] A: 109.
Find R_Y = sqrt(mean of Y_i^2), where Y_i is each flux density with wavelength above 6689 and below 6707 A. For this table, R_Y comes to 109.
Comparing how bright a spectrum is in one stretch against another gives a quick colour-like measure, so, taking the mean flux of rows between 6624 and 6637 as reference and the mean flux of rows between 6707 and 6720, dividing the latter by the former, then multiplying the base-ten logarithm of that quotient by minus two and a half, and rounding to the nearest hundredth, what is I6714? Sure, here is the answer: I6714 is 0.01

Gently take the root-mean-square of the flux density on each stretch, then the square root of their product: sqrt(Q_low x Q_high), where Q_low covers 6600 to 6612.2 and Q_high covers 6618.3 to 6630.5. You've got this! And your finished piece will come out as 112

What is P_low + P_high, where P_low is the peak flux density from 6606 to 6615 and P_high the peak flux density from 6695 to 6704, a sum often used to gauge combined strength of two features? 228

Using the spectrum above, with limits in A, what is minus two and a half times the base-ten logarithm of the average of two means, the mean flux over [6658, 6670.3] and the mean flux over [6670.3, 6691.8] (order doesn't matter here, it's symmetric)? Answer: -5.09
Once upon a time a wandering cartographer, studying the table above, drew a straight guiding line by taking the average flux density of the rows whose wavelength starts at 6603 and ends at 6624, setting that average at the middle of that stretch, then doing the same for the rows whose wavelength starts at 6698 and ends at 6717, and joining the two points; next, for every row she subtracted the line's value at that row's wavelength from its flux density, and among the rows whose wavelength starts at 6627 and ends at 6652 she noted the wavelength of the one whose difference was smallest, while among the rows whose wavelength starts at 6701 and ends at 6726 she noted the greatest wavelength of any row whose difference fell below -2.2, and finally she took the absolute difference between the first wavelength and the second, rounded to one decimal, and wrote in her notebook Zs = 83.1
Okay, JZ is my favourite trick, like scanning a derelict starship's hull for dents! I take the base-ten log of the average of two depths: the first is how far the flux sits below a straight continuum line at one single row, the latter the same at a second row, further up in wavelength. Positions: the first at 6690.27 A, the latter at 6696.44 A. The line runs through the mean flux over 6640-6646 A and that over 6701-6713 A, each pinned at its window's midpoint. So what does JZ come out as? 0.60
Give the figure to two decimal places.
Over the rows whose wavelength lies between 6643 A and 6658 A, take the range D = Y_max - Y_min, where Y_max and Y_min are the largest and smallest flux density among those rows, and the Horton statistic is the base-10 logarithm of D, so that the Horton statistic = 0.90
